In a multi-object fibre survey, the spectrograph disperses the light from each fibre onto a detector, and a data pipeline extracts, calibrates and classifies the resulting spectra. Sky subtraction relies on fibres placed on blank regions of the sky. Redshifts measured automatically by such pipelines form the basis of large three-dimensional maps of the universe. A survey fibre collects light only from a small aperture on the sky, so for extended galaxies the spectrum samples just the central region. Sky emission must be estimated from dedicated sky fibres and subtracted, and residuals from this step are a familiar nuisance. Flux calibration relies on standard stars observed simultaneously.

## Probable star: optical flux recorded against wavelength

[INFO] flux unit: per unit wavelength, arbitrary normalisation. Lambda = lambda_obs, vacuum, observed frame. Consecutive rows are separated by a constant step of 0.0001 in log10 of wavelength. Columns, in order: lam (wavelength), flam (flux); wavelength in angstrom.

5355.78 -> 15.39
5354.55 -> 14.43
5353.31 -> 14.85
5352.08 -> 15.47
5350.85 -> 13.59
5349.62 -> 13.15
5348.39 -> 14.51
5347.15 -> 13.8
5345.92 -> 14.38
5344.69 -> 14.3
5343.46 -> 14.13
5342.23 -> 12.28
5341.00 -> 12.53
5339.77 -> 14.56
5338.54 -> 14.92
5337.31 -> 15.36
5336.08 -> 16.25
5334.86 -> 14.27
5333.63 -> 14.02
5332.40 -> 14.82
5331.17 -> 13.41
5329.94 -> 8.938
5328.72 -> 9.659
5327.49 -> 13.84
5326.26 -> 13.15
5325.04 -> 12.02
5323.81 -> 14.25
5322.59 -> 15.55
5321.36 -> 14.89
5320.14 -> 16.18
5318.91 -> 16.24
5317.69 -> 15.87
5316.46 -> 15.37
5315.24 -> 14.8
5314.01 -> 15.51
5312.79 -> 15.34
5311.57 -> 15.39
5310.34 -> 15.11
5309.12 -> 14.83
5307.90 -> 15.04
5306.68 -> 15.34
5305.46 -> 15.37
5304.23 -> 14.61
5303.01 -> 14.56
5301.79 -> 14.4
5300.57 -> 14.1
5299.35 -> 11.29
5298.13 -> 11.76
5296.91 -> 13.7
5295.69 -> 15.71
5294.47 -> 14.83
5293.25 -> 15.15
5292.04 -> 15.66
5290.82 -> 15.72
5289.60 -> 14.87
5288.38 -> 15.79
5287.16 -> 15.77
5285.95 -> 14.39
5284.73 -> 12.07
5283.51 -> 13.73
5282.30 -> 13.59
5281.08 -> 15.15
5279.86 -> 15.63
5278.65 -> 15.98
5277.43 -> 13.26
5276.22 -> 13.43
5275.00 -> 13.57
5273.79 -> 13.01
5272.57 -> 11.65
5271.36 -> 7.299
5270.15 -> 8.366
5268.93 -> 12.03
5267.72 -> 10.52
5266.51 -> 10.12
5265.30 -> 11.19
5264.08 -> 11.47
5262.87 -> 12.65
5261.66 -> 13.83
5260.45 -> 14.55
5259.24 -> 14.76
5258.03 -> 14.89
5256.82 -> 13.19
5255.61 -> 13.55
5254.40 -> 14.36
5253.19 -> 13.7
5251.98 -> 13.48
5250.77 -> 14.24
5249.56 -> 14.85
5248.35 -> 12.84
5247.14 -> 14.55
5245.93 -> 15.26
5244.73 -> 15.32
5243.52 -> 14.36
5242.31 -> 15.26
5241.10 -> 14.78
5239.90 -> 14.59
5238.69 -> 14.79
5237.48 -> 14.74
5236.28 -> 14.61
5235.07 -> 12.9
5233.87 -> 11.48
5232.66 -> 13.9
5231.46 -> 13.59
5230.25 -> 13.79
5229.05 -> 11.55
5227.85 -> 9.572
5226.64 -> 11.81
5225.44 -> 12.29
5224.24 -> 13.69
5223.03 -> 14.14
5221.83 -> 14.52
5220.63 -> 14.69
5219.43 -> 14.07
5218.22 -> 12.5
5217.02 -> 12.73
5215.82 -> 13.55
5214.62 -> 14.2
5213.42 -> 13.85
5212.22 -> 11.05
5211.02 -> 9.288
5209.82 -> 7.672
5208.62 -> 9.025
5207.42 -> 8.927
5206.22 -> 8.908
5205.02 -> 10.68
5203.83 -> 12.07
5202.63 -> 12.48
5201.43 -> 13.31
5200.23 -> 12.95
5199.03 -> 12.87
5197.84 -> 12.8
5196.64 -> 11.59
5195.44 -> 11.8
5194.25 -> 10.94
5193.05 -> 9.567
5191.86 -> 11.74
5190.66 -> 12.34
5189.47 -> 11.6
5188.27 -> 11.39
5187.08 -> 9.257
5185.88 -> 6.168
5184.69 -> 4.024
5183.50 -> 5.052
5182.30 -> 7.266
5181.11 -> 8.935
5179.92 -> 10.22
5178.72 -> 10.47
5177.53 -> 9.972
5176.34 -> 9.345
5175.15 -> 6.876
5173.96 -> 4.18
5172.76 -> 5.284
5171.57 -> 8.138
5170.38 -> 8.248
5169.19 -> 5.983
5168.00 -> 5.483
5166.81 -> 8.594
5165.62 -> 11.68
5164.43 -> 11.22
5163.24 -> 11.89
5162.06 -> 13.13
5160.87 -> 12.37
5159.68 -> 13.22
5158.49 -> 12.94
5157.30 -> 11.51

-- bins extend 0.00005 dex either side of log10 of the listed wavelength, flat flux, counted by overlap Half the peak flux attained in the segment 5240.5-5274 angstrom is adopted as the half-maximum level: 7.7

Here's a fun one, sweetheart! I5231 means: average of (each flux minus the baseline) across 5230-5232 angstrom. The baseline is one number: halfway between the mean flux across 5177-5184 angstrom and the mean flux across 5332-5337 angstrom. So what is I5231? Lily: 1.9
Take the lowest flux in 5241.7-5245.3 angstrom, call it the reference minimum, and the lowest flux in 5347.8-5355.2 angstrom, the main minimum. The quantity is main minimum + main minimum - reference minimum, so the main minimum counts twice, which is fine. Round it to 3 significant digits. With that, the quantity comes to 11.9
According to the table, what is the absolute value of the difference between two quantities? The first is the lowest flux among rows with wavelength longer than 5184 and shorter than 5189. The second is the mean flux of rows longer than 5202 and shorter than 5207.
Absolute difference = 7.0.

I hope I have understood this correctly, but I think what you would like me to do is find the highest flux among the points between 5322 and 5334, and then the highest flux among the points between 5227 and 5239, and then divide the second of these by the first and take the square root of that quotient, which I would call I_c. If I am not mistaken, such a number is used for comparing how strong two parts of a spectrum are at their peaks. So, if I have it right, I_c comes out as 0.975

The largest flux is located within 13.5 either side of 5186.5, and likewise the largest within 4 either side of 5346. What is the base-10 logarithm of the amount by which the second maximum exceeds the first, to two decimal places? 0.21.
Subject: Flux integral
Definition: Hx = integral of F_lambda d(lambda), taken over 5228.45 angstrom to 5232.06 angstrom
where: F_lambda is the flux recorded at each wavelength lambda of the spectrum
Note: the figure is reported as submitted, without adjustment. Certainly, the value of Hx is 46.9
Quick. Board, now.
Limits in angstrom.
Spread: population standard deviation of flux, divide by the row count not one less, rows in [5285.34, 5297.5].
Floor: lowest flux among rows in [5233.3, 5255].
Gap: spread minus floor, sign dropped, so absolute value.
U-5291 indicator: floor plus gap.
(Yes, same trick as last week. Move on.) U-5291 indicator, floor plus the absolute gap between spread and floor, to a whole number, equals 22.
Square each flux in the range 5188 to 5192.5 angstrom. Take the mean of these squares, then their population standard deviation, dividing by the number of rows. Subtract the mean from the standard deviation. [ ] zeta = -130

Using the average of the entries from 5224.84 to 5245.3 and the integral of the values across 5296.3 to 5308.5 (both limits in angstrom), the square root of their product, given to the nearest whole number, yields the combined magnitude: 48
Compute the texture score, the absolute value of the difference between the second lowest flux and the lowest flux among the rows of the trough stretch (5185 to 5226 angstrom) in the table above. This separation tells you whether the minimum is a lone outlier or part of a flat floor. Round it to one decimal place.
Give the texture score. 1.5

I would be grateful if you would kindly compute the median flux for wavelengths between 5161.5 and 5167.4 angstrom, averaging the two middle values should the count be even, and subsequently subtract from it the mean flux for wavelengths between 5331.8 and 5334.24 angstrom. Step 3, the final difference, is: -2.7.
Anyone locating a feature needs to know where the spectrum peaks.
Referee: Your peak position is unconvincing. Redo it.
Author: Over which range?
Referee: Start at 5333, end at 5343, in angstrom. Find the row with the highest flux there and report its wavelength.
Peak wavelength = 5336.08 angstrom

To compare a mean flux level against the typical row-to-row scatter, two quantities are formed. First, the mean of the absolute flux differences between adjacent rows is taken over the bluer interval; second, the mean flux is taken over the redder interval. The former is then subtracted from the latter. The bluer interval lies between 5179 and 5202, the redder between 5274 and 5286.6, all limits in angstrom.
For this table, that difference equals 12.9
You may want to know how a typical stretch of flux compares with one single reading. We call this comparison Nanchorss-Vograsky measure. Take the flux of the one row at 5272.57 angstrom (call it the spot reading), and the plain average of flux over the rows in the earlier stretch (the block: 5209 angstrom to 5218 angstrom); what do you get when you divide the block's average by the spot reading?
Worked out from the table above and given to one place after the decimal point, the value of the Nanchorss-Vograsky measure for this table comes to 1.0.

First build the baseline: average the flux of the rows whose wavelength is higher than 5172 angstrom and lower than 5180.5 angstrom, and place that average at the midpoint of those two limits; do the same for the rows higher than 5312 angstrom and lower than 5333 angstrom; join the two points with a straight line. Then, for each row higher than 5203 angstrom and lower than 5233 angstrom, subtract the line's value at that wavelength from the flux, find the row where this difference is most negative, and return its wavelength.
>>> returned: 5209.82 angstrom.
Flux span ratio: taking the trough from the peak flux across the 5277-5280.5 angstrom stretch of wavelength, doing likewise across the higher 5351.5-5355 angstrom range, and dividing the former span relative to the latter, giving 2.6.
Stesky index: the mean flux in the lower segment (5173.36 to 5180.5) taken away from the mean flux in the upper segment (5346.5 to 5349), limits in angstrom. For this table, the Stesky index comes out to 6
